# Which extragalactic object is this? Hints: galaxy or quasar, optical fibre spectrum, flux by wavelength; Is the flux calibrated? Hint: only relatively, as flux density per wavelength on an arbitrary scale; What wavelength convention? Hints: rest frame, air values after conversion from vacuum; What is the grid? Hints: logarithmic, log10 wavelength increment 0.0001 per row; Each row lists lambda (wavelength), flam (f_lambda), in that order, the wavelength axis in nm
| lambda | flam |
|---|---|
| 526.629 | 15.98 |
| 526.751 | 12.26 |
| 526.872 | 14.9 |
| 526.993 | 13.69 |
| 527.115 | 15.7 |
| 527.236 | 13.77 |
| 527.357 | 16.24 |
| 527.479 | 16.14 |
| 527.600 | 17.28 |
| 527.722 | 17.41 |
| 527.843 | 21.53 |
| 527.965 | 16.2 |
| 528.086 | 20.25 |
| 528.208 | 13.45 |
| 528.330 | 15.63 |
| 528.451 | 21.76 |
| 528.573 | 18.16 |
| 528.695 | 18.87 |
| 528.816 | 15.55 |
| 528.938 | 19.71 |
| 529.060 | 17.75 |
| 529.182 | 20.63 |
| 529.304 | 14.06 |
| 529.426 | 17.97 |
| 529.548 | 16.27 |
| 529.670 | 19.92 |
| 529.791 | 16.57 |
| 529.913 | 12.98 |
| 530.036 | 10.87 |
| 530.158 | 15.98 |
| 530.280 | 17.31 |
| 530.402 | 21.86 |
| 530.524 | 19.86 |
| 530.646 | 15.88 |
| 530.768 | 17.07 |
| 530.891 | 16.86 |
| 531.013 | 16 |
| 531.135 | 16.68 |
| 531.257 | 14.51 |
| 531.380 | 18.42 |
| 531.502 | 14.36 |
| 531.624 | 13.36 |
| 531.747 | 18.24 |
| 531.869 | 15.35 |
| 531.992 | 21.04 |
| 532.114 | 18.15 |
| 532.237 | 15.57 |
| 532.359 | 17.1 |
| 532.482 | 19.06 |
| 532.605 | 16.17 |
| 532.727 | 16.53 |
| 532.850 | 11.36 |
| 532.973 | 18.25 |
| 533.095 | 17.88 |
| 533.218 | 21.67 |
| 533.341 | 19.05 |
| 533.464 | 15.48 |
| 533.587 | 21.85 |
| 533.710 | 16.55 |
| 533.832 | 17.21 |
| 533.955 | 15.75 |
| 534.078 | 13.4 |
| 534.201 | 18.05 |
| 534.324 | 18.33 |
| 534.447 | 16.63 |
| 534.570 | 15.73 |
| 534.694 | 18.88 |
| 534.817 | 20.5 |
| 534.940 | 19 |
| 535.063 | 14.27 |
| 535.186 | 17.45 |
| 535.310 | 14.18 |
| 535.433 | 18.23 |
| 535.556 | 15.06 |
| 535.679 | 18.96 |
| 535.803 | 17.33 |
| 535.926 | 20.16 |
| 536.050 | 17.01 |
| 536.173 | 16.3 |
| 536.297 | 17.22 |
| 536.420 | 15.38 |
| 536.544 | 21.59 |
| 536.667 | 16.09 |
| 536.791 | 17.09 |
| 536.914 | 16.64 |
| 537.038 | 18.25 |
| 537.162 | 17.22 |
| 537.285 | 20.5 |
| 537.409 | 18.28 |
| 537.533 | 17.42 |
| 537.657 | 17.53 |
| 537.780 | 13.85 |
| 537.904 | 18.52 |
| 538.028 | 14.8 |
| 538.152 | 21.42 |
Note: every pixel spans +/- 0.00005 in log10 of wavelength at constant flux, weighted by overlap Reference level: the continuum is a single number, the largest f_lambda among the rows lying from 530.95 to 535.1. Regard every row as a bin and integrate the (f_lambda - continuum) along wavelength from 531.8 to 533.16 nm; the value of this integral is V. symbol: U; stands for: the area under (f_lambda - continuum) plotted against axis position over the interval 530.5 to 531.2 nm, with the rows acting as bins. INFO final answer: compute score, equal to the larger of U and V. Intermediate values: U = -3.5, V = -6.6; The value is -3.5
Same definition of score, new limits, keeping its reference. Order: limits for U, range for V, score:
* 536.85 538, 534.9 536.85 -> -5.0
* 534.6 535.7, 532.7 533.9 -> -5.0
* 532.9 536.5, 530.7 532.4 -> -8.9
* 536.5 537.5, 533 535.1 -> -3.7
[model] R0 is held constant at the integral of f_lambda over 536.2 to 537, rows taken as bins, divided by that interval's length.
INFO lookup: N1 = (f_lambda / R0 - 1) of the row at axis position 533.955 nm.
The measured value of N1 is -0.09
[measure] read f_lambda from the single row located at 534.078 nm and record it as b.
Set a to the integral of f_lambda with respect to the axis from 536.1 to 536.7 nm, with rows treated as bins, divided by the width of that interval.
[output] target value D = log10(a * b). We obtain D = 2.37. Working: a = 17.4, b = 13.4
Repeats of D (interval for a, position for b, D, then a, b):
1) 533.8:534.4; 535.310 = 2.37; 16.5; 14.18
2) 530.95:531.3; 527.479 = 2.41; 15.8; 16.14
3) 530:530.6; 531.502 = 2.40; 17.4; 14.36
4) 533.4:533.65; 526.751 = 2.36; 18.6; 12.26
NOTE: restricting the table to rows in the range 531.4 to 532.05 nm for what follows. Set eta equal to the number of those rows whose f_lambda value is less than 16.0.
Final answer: 3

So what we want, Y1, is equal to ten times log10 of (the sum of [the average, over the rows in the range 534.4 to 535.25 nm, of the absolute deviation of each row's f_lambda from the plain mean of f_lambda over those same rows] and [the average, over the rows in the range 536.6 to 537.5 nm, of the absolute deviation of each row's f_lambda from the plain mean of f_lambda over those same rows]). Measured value 4.5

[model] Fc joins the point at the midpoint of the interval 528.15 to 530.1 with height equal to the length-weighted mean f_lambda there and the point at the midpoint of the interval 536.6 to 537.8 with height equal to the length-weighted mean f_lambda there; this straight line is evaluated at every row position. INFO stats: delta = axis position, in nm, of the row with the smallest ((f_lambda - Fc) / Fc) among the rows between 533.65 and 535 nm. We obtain 534.078 nm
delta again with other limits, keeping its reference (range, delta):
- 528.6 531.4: 530.036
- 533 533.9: 533.464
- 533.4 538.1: 534.078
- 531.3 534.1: 532.850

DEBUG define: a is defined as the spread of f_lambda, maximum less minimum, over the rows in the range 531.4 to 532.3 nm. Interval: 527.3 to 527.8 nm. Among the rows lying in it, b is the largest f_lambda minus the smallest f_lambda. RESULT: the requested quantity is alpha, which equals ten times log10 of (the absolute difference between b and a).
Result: 8.1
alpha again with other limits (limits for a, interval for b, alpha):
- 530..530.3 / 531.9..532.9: 5.1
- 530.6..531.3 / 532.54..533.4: 8.9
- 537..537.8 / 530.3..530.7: -1.7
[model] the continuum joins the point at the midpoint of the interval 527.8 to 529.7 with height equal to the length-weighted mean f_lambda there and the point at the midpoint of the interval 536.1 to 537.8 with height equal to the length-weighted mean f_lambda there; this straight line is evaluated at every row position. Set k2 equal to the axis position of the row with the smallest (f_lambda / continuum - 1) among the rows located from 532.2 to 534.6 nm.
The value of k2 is 532.850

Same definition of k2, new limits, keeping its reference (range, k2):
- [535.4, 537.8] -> 537.780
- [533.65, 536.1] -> 534.078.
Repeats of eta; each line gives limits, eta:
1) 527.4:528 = 0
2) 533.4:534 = 2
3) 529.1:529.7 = 1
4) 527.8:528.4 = 2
